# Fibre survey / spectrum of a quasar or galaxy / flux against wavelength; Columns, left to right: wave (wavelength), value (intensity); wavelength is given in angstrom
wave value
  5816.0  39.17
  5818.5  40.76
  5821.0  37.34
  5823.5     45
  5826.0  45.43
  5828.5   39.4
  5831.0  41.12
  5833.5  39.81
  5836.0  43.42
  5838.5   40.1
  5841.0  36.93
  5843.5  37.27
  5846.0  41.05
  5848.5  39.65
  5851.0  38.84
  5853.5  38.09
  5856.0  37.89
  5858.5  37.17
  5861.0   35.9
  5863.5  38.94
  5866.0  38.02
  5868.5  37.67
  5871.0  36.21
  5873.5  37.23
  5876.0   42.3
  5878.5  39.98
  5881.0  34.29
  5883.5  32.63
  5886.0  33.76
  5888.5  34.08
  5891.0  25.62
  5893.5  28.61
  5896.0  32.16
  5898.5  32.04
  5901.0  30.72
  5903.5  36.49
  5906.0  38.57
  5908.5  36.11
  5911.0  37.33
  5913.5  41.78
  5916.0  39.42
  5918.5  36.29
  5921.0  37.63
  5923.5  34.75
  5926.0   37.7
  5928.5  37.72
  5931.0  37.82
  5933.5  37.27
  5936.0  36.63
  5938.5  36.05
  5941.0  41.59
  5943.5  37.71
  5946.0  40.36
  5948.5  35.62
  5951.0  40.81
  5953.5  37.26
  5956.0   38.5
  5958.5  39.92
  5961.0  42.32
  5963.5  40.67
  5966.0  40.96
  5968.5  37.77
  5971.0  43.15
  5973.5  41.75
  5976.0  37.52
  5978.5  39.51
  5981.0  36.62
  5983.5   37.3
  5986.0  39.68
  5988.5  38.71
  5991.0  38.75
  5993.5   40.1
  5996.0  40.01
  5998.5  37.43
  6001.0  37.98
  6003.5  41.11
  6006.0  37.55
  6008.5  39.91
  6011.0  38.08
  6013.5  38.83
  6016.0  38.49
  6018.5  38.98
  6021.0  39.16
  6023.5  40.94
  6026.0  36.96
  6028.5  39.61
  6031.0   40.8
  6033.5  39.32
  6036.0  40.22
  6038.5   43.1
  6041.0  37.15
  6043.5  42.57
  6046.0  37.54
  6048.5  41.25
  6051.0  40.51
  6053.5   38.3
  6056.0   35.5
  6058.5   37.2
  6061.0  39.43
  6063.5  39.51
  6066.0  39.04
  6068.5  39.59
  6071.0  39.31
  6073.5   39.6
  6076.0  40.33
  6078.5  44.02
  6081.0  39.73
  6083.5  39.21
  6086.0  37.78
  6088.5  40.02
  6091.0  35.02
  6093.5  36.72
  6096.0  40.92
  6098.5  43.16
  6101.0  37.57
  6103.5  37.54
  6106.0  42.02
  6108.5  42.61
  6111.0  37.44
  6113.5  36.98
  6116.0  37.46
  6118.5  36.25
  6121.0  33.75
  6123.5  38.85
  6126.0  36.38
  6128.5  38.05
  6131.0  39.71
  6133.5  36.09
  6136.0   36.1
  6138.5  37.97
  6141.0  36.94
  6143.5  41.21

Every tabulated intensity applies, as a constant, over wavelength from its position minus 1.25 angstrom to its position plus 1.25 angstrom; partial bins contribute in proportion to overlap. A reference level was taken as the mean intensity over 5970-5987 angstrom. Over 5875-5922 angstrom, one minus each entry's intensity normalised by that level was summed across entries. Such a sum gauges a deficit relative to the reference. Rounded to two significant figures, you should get 2.0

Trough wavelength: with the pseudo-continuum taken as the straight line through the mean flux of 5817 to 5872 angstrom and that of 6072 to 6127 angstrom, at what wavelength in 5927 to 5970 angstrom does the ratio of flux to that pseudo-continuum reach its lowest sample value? 5948.5 angstrom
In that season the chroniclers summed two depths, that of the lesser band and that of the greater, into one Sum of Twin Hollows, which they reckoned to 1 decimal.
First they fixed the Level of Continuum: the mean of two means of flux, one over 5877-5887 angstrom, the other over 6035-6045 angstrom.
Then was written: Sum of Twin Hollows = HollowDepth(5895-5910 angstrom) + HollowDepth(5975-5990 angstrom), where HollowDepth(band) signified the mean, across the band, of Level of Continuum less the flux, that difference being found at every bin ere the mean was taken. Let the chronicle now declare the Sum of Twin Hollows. 3.4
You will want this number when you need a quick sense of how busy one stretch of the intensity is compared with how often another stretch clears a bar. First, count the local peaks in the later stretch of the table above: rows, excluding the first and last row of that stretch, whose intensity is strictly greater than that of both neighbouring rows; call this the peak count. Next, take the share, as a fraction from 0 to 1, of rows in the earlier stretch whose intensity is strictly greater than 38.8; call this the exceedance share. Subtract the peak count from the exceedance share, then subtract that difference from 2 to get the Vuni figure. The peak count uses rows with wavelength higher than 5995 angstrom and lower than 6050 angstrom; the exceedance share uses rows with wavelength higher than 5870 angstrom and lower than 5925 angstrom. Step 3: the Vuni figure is 8.8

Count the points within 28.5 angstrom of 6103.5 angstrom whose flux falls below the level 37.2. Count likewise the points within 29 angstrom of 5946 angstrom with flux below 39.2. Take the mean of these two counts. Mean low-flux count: 10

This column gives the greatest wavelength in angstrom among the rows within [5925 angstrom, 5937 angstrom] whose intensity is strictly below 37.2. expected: 5936.0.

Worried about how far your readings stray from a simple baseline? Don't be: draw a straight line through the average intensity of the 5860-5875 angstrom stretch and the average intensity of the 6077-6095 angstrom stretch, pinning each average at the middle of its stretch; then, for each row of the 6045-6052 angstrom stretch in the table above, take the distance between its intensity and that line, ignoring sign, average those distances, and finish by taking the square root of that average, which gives 1.36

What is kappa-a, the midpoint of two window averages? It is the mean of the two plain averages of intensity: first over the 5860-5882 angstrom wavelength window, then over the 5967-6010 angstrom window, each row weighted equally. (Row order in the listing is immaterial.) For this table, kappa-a 38.5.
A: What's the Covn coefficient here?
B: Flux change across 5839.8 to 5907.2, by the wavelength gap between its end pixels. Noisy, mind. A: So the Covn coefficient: 0.03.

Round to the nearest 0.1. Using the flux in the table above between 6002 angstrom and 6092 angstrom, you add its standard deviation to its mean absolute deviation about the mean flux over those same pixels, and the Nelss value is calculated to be 3.2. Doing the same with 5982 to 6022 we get 1.9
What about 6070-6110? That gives 4.3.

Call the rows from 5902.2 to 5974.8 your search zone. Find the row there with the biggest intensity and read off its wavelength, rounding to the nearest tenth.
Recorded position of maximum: 5971.0 angstrom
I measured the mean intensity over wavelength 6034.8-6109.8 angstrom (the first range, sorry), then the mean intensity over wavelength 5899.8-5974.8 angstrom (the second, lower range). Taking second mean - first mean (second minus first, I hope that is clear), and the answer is -1.2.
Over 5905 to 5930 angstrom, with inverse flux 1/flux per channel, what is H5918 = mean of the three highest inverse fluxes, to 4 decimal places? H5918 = 0.0280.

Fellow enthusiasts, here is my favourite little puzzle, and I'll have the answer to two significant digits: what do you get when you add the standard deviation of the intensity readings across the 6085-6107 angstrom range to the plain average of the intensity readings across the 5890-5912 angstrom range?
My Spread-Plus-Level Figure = 36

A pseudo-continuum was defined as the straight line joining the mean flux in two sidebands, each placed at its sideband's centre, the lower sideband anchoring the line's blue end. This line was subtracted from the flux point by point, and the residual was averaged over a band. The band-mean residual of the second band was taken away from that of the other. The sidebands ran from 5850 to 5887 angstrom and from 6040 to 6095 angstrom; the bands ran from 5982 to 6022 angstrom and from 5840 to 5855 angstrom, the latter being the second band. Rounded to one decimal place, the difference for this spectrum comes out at -1.2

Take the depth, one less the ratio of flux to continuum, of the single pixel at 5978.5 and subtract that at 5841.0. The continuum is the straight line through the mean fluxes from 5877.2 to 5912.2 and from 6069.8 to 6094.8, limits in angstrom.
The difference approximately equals 0.055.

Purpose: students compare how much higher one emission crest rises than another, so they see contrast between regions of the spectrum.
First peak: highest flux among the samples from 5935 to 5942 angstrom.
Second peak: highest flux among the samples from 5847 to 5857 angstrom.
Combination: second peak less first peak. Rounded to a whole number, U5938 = -2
